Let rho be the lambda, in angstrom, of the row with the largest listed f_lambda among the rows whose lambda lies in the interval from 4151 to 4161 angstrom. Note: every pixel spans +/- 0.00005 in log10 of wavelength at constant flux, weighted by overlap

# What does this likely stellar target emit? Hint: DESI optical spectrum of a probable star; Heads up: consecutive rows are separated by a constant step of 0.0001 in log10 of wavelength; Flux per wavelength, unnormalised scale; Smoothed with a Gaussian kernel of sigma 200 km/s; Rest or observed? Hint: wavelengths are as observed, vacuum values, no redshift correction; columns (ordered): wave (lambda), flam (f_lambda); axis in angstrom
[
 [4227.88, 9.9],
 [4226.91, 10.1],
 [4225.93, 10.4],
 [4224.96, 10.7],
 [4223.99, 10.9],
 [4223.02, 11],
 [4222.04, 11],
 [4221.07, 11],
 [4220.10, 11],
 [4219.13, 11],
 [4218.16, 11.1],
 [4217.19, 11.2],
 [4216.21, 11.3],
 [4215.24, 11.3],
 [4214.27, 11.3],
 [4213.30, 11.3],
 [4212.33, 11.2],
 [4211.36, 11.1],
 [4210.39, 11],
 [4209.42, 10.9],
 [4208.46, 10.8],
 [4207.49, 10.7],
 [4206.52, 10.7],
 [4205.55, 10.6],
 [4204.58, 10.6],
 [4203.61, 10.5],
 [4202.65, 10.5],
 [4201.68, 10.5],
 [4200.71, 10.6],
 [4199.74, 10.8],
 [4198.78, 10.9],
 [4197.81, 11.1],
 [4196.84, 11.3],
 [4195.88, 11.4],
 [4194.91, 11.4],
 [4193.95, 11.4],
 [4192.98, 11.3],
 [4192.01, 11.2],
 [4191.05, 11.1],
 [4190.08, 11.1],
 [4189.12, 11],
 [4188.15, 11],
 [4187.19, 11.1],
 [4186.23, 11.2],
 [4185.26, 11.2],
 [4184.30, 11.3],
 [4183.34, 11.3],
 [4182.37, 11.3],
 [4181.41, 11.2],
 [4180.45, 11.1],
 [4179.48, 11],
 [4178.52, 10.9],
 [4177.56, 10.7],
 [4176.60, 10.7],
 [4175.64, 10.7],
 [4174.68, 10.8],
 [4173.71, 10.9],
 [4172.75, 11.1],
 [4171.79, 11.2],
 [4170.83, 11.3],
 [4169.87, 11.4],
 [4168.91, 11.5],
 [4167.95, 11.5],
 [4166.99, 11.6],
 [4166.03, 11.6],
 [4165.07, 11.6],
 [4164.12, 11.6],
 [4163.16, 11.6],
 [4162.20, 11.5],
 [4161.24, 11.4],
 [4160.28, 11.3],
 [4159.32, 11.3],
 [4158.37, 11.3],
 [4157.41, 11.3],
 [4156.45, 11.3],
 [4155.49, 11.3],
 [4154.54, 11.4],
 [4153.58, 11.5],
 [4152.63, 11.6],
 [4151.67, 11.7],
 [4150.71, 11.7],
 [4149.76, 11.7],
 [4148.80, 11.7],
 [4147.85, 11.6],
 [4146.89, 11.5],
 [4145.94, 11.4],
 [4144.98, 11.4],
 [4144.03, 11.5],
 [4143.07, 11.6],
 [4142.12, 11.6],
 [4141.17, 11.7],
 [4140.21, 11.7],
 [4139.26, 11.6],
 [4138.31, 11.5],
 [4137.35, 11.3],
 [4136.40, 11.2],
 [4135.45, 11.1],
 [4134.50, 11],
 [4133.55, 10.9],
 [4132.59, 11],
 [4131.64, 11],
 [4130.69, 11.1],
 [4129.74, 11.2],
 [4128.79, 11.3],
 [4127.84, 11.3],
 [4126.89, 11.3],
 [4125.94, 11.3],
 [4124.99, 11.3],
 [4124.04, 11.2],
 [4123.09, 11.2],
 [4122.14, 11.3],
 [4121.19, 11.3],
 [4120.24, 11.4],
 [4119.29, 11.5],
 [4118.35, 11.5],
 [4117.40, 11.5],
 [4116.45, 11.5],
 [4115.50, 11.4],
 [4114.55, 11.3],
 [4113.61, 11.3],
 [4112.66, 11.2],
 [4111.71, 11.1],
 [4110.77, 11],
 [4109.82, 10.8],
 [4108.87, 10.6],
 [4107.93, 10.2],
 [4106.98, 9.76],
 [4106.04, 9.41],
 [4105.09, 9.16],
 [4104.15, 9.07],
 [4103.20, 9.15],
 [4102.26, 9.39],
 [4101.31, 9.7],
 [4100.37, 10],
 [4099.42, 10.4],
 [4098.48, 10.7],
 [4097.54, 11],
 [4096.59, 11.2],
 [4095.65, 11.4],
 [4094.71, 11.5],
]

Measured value 4151.67 angstrom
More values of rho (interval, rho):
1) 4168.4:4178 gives 4168.91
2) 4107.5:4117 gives 4116.45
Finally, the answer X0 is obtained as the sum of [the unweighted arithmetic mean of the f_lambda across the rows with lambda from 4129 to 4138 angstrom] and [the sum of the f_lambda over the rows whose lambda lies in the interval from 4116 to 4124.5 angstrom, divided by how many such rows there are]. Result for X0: 22.5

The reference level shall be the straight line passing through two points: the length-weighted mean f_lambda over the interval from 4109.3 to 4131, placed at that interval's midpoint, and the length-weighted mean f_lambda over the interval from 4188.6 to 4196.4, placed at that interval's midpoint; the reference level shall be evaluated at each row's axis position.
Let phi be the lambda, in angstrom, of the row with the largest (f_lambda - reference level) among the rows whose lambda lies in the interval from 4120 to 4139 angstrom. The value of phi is 4138.31 angstrom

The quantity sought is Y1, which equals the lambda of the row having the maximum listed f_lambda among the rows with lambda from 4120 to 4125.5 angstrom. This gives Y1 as 4120.24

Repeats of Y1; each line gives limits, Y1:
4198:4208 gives 4198.78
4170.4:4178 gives 4170.83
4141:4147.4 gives 4141.17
